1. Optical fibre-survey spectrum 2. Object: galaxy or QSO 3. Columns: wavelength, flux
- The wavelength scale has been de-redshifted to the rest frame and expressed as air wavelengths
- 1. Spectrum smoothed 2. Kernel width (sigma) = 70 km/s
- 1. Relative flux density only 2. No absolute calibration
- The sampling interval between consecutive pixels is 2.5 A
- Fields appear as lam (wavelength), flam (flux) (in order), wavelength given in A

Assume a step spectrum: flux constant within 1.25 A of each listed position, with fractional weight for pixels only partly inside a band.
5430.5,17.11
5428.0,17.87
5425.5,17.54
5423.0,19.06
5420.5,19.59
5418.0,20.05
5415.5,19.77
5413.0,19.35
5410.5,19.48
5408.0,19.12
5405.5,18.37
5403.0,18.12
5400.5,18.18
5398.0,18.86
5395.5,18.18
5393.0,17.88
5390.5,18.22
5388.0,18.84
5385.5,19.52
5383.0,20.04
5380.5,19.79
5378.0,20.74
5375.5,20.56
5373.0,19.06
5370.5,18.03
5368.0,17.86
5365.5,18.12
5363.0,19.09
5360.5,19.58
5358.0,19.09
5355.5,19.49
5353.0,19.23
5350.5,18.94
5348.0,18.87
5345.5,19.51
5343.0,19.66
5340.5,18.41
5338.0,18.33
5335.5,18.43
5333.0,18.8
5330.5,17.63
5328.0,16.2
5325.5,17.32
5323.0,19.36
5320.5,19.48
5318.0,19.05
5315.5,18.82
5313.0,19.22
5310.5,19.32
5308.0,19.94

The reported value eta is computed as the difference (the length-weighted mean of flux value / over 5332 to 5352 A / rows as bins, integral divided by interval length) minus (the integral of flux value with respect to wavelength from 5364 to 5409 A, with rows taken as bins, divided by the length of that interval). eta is 0.0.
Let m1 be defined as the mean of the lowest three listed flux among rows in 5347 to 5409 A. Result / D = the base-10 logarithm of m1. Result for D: 1.25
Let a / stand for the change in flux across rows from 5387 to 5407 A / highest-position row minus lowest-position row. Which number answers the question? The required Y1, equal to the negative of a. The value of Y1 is 0.5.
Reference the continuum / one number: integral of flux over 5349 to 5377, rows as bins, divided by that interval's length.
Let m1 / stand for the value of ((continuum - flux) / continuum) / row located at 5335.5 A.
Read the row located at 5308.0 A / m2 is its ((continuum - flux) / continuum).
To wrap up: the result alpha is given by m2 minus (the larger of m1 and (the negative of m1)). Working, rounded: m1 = 0.03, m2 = -0.05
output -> -0.08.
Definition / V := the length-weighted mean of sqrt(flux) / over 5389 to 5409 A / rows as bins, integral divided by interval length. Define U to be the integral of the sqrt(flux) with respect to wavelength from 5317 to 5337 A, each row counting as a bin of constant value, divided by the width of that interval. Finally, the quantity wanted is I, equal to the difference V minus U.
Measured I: 0.01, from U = 4.27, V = 4.28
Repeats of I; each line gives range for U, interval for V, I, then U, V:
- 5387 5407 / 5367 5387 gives 0.13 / 4.28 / 4.41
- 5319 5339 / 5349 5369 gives 0.09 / 4.26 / 4.35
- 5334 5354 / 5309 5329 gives -0.03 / 4.35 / 4.32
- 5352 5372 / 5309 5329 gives -0.02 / 4.34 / 4.32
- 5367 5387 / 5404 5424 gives -0.01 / 4.41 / 4.40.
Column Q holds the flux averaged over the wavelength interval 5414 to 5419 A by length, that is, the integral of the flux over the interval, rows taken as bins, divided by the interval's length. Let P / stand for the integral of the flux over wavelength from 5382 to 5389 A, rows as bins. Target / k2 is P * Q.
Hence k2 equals 2709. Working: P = 136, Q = 19.9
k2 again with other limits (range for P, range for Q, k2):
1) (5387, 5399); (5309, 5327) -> 4171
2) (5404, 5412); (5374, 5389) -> 3024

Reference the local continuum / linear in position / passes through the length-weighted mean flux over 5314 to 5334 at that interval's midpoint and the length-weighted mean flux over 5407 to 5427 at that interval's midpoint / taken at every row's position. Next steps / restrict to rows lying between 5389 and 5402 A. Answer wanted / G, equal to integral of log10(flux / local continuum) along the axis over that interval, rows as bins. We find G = -0.23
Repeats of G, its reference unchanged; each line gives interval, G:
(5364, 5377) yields -0.01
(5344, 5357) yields 0.19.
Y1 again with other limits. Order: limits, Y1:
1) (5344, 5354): 0.3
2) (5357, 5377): -1.5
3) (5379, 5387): 0.3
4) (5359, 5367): 1.5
